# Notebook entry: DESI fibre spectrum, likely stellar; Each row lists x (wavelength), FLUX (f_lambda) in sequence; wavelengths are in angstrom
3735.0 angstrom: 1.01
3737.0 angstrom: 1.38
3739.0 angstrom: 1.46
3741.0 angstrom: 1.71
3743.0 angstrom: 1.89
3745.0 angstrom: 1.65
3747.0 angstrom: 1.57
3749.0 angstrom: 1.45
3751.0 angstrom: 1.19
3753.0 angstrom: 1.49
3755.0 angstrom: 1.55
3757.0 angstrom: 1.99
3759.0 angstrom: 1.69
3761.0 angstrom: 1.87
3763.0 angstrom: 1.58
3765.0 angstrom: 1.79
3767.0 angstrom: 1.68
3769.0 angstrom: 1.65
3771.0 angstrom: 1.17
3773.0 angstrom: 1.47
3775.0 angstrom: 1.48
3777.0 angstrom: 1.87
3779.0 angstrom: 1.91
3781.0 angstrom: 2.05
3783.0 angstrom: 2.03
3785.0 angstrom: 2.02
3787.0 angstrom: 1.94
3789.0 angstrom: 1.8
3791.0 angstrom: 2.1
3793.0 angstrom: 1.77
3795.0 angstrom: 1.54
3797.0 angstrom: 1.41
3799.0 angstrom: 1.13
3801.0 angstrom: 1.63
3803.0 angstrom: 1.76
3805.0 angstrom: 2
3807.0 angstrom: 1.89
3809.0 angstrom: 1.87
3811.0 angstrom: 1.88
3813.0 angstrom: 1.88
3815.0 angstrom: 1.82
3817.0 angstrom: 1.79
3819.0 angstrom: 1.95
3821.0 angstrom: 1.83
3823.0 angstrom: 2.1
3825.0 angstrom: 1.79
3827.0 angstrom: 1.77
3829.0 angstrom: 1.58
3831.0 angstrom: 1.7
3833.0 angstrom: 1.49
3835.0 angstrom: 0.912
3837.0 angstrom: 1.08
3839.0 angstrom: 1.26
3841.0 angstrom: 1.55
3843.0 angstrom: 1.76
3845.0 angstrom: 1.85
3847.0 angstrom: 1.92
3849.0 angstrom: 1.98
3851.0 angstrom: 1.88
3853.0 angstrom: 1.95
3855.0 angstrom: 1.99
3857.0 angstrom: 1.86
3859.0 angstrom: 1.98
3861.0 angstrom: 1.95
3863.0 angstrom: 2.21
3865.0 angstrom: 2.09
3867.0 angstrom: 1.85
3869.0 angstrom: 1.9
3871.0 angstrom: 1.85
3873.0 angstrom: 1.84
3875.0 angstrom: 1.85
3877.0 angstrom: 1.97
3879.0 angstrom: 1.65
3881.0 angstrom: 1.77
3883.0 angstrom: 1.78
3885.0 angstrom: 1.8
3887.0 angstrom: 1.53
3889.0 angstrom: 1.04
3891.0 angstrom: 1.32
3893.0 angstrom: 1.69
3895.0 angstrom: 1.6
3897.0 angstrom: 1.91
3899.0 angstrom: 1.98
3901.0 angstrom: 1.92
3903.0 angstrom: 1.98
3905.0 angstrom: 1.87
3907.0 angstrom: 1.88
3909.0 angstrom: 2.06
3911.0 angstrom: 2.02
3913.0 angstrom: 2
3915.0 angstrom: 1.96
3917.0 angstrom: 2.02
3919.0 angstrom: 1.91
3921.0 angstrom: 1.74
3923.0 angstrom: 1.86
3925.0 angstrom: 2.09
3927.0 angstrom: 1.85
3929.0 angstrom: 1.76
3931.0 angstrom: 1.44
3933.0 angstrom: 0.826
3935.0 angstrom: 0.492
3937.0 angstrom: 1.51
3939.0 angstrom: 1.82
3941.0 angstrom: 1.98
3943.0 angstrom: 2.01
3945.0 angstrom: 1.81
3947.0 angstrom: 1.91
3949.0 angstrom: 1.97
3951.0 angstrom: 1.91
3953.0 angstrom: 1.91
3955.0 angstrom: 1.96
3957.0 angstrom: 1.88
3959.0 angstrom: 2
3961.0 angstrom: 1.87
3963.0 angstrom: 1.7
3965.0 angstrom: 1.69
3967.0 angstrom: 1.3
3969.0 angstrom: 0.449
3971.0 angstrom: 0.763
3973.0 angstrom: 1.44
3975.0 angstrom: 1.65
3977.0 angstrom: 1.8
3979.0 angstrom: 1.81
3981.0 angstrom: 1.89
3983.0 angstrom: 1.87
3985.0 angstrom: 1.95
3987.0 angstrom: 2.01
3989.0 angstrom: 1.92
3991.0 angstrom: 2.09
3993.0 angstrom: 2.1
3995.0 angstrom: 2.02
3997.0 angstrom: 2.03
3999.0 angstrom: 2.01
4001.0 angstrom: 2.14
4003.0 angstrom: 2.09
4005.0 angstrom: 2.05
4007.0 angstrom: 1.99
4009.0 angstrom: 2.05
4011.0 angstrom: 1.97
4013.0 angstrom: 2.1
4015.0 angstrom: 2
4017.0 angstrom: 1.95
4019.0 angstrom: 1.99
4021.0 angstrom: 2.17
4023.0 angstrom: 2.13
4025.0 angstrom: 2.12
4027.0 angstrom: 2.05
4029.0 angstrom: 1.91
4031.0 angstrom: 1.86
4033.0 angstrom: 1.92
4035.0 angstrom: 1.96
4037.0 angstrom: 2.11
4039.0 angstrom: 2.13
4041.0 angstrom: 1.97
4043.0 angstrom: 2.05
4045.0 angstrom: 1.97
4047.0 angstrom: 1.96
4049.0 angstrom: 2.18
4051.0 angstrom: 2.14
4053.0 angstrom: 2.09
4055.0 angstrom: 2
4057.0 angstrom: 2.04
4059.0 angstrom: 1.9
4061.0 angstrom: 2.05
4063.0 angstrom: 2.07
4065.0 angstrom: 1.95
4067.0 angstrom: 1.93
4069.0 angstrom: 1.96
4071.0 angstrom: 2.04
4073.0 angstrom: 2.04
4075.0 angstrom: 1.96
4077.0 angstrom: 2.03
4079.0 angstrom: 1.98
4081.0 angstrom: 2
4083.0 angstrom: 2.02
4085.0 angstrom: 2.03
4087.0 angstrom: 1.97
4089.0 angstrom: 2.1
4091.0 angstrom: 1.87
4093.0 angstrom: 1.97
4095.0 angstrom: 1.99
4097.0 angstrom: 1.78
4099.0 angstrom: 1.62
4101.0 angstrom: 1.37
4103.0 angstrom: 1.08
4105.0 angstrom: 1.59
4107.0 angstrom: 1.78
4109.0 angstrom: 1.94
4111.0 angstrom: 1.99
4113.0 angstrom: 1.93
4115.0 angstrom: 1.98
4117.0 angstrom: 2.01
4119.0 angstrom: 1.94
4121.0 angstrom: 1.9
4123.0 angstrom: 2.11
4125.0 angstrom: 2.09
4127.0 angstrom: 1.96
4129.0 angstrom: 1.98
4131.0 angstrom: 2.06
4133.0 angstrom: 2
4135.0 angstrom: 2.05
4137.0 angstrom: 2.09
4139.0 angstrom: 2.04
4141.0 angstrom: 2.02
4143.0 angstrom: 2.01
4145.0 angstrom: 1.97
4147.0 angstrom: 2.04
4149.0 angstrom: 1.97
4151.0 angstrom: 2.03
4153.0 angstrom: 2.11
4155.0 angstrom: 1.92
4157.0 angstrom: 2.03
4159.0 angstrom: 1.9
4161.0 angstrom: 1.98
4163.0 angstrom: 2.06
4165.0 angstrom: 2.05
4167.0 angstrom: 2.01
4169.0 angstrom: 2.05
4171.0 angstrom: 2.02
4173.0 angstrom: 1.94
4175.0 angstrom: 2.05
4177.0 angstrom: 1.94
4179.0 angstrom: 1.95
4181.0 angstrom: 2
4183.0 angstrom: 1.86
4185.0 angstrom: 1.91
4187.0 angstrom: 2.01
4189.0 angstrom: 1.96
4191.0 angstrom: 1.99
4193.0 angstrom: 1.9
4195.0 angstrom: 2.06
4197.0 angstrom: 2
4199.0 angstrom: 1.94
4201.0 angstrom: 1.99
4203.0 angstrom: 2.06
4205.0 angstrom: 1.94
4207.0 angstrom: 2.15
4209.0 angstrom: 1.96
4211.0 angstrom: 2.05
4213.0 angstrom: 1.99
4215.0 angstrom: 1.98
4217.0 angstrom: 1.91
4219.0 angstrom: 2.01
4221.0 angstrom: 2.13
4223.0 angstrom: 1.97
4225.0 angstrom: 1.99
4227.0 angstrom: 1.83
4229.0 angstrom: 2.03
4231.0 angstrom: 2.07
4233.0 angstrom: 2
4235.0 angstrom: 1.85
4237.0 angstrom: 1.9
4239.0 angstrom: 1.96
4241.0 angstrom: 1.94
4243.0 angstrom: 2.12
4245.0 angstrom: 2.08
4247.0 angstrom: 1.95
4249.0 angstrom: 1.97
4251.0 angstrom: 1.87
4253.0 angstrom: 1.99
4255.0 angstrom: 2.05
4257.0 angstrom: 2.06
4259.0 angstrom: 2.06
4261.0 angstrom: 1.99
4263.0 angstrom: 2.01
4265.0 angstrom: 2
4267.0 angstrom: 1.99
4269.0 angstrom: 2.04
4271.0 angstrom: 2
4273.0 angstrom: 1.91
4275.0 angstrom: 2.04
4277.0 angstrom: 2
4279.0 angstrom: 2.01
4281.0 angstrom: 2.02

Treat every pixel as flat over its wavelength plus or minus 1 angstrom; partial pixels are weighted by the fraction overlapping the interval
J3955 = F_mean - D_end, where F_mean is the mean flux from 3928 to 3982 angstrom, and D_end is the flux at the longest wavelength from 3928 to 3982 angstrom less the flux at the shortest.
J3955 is 1.48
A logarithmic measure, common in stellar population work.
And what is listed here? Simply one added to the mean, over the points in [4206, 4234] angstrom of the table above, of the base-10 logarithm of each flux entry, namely 1.30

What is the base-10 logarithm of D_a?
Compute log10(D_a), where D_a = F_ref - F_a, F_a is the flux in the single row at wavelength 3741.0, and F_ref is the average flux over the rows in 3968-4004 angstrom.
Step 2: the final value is -1.2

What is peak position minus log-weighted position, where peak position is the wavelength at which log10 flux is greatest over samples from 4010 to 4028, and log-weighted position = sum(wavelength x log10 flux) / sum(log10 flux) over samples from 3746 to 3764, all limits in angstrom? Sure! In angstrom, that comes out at 265.1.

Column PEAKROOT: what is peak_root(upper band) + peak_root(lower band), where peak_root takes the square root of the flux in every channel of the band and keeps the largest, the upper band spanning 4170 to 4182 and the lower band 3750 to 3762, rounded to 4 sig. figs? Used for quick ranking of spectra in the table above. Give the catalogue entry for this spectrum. 2.842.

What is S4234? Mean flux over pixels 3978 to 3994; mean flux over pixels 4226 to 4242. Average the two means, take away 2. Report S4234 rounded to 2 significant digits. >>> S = -0.049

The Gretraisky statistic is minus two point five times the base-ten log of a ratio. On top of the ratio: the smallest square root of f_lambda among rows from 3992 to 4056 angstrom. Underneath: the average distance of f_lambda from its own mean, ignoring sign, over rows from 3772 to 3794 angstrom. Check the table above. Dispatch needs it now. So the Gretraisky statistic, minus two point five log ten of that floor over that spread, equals -2.29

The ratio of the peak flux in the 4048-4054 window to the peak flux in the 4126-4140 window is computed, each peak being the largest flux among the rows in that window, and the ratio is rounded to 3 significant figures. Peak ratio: 1.04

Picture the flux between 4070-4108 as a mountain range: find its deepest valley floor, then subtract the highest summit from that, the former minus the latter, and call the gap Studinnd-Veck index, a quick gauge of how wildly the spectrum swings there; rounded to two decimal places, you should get -1.02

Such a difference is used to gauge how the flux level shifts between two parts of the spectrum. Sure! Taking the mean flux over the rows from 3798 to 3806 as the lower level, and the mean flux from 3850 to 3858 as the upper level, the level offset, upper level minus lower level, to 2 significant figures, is 0.29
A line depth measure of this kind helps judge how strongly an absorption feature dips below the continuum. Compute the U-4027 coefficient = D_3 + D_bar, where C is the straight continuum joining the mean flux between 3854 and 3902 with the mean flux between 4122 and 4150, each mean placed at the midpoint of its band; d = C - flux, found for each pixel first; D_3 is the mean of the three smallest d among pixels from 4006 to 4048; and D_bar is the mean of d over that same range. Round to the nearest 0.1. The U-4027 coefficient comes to -0.3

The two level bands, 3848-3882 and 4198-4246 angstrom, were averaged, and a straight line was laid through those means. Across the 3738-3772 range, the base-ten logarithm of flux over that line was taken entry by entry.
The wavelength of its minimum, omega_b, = 3771.0 angstrom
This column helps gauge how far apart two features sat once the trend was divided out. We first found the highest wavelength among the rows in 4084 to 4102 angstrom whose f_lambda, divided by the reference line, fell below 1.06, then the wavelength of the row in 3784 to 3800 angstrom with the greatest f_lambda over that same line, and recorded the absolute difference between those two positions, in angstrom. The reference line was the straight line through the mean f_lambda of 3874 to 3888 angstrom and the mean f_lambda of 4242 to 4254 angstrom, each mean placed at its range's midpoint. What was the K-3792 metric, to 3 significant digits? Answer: 310 angstrom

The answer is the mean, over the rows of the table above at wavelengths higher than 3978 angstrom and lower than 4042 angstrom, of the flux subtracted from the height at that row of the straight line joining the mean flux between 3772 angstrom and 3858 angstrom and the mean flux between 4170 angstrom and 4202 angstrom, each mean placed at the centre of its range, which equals -0.15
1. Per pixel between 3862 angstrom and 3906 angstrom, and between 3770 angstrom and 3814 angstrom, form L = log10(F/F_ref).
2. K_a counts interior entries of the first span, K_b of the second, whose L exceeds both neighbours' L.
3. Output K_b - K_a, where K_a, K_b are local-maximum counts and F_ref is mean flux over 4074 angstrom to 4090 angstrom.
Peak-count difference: -3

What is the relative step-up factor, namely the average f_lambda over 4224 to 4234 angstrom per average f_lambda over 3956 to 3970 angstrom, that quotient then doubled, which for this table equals 2.55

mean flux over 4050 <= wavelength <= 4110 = 1.91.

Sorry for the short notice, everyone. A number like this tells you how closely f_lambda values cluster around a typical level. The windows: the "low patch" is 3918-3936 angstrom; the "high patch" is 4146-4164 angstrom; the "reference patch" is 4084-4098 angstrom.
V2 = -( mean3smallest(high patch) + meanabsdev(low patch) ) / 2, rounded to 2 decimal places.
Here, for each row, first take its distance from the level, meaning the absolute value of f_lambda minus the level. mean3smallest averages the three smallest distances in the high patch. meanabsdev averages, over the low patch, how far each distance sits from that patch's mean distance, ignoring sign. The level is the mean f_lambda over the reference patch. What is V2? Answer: -0.21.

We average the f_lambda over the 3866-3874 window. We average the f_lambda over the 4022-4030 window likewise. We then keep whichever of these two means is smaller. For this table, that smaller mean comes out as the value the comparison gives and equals 1.86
